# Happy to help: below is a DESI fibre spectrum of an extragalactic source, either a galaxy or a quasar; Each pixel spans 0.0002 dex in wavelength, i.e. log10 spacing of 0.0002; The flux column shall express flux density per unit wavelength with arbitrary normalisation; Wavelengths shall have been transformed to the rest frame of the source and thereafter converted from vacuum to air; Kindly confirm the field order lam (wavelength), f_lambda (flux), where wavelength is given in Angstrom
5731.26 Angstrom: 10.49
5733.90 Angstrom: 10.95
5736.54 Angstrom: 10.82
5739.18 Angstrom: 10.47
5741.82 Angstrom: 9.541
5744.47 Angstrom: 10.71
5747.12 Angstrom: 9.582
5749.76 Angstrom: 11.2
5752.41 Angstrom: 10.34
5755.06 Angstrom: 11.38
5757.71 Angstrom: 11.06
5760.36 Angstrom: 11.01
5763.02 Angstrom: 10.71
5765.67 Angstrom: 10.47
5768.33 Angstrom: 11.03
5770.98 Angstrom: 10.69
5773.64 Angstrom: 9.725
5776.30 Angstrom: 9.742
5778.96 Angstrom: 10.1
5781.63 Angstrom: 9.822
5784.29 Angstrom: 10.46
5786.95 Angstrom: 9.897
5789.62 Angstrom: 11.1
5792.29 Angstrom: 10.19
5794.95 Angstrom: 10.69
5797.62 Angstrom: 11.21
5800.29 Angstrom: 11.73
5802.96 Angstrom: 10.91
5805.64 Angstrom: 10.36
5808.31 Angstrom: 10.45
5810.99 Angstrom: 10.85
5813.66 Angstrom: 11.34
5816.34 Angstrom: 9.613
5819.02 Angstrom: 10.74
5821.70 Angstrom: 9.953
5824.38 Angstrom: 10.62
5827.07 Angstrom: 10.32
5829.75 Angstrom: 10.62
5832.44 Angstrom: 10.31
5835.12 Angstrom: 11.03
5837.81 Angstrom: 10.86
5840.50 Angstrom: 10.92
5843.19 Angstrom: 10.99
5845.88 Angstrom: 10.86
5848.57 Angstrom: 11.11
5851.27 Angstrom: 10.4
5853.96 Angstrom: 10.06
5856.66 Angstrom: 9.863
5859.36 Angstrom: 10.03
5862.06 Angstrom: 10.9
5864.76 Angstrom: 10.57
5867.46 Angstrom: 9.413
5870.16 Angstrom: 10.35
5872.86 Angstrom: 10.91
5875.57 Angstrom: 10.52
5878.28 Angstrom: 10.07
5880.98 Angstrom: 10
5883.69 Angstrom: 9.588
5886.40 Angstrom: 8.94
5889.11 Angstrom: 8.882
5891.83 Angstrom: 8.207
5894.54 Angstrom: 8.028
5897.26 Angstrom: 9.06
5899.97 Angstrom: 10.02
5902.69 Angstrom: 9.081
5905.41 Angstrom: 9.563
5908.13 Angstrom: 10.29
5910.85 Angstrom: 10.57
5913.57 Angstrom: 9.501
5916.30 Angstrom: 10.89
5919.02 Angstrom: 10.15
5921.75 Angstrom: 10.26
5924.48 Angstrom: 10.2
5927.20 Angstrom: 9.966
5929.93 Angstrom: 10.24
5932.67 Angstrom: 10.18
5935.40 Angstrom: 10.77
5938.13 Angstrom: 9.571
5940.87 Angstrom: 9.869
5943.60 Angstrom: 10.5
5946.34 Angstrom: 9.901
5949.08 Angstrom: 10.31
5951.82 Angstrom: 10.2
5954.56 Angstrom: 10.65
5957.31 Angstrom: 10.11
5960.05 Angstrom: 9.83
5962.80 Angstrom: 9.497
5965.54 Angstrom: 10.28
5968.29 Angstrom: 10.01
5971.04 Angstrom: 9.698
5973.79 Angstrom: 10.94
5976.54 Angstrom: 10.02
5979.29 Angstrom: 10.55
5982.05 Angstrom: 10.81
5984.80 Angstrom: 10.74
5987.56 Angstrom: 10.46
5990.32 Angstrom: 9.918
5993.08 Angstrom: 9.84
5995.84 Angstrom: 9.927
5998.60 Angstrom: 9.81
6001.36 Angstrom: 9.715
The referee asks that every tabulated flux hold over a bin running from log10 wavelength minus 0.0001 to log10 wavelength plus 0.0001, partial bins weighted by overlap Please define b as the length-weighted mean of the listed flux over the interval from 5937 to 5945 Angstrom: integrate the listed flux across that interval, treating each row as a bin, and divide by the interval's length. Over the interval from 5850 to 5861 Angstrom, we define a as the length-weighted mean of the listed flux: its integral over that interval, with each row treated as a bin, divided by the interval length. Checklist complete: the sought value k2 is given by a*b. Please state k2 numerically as 101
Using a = 10.11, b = 10.0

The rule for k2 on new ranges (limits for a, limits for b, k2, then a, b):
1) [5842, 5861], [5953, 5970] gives 105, 10.47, 10.1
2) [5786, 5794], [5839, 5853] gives 113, 10.43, 10.8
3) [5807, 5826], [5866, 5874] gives 107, 10.50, 10.2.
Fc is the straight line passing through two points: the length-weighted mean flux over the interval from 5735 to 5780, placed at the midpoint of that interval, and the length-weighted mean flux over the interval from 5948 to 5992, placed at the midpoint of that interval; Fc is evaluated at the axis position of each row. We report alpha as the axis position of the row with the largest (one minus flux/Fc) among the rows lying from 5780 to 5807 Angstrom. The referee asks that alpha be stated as 5781.63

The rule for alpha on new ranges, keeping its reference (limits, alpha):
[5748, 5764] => 5752.41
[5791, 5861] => 5816.34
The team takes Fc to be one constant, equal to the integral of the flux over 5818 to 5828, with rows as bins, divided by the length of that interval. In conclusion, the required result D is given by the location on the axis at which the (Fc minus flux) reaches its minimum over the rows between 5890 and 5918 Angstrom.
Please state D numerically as 5916.30 Angstrom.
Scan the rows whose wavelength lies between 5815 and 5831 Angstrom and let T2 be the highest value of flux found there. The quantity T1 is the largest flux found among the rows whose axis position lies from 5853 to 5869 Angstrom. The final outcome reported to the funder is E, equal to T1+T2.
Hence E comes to 21.6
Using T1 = 10.9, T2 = 10.74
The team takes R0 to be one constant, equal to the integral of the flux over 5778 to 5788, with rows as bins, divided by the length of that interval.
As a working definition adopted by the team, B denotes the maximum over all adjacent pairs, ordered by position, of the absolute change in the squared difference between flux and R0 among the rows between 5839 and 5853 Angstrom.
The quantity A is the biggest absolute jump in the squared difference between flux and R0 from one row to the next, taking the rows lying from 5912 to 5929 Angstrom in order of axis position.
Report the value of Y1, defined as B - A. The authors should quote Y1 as 0.3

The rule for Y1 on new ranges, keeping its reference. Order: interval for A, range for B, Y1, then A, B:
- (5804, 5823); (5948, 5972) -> -1.1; 1.4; 0.3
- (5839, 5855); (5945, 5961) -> -0.6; 1.0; 0.3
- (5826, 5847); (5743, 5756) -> 0.8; 0.9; 1.6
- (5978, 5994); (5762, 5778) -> 0.4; 0.3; 0.8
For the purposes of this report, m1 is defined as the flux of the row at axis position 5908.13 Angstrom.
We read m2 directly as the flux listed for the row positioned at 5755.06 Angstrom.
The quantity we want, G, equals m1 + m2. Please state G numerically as 21.7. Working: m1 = 10.29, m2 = 11.38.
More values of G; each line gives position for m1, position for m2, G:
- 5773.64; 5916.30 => 20.6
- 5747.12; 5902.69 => 18.7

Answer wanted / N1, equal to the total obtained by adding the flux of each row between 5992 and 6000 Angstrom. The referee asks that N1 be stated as 29.6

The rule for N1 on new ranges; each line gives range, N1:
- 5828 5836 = 32.0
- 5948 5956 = 31.2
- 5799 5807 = 33.0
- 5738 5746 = 30.7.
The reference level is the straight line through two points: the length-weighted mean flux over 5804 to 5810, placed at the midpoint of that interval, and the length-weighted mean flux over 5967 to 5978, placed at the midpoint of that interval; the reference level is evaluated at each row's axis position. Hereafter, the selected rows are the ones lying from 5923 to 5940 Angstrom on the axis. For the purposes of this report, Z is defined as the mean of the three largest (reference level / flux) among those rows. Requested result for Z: 1.03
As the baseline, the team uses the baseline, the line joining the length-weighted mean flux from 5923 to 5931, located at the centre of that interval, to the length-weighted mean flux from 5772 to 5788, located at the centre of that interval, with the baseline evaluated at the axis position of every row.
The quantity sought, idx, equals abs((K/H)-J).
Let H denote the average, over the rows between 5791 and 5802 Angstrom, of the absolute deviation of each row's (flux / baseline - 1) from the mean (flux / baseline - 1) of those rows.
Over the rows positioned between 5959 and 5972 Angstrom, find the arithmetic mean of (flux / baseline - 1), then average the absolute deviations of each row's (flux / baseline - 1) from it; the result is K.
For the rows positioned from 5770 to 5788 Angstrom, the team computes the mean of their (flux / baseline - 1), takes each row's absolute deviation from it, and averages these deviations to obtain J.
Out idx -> 0.4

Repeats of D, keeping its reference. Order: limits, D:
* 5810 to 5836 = 5813.66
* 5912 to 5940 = 5916.30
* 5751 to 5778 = 5755.06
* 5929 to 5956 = 5935.40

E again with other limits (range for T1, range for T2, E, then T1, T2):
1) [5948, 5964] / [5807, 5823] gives 22.0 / 10.65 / 11.34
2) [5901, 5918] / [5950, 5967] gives 21.5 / 10.89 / 10.65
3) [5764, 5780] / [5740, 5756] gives 22.4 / 11.03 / 11.38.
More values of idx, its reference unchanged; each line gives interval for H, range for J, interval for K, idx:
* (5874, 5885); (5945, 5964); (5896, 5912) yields 2.0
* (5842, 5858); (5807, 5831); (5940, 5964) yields 0.6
